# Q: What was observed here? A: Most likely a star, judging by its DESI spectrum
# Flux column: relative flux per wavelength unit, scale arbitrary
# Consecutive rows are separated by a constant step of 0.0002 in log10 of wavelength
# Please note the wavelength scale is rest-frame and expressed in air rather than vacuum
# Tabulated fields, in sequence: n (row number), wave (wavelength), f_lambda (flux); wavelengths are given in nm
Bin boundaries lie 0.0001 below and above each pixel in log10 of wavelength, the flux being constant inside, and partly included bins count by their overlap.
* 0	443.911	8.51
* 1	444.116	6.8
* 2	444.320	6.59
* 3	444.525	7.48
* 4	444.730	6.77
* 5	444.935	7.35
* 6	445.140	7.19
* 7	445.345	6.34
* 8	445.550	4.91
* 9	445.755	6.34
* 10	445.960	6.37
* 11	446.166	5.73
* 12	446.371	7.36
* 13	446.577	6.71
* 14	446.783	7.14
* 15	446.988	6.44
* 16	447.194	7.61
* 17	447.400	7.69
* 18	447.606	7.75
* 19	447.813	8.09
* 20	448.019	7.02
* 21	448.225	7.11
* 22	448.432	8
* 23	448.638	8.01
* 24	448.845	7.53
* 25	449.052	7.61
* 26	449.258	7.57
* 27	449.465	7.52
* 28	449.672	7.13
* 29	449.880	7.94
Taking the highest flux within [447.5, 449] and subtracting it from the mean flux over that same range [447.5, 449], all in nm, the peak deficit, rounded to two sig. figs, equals -0.45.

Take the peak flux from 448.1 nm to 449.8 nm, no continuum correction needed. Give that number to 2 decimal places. 8.01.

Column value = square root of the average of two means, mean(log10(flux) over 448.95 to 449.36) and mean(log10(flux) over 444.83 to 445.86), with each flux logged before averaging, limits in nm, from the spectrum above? 0.918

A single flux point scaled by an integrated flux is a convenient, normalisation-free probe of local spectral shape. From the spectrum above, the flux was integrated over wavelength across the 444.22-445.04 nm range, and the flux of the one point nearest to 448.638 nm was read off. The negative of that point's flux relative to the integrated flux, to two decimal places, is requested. -1.39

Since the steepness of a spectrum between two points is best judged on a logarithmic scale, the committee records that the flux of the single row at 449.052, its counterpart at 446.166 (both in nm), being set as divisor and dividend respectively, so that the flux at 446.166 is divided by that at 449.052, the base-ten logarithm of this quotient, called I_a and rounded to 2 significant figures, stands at -0.12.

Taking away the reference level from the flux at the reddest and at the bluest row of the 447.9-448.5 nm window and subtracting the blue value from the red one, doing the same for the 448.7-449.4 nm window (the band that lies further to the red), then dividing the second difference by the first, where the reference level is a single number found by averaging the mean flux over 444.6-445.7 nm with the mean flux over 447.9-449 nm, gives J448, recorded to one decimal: 0.0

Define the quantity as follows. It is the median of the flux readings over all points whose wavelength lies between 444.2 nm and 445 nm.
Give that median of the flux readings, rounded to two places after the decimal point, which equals 7.06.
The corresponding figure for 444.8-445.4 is 7.19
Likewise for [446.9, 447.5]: 7.61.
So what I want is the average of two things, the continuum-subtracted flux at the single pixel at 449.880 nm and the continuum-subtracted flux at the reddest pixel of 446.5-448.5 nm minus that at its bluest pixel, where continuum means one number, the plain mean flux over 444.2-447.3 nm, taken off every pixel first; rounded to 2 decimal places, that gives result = 1.27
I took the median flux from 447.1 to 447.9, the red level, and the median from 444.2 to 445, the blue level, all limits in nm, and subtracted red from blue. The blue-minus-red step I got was -0.66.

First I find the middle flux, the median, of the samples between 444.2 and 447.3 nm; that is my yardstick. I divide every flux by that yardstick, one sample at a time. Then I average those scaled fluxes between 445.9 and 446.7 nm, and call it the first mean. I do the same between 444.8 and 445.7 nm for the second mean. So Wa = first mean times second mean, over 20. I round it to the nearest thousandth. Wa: 0.047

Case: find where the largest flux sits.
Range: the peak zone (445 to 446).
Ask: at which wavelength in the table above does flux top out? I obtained 445.140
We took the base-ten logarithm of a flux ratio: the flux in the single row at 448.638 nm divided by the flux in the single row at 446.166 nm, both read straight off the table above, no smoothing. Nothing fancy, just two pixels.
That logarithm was 0.145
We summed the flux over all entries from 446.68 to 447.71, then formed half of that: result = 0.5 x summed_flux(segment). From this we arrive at 18.3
